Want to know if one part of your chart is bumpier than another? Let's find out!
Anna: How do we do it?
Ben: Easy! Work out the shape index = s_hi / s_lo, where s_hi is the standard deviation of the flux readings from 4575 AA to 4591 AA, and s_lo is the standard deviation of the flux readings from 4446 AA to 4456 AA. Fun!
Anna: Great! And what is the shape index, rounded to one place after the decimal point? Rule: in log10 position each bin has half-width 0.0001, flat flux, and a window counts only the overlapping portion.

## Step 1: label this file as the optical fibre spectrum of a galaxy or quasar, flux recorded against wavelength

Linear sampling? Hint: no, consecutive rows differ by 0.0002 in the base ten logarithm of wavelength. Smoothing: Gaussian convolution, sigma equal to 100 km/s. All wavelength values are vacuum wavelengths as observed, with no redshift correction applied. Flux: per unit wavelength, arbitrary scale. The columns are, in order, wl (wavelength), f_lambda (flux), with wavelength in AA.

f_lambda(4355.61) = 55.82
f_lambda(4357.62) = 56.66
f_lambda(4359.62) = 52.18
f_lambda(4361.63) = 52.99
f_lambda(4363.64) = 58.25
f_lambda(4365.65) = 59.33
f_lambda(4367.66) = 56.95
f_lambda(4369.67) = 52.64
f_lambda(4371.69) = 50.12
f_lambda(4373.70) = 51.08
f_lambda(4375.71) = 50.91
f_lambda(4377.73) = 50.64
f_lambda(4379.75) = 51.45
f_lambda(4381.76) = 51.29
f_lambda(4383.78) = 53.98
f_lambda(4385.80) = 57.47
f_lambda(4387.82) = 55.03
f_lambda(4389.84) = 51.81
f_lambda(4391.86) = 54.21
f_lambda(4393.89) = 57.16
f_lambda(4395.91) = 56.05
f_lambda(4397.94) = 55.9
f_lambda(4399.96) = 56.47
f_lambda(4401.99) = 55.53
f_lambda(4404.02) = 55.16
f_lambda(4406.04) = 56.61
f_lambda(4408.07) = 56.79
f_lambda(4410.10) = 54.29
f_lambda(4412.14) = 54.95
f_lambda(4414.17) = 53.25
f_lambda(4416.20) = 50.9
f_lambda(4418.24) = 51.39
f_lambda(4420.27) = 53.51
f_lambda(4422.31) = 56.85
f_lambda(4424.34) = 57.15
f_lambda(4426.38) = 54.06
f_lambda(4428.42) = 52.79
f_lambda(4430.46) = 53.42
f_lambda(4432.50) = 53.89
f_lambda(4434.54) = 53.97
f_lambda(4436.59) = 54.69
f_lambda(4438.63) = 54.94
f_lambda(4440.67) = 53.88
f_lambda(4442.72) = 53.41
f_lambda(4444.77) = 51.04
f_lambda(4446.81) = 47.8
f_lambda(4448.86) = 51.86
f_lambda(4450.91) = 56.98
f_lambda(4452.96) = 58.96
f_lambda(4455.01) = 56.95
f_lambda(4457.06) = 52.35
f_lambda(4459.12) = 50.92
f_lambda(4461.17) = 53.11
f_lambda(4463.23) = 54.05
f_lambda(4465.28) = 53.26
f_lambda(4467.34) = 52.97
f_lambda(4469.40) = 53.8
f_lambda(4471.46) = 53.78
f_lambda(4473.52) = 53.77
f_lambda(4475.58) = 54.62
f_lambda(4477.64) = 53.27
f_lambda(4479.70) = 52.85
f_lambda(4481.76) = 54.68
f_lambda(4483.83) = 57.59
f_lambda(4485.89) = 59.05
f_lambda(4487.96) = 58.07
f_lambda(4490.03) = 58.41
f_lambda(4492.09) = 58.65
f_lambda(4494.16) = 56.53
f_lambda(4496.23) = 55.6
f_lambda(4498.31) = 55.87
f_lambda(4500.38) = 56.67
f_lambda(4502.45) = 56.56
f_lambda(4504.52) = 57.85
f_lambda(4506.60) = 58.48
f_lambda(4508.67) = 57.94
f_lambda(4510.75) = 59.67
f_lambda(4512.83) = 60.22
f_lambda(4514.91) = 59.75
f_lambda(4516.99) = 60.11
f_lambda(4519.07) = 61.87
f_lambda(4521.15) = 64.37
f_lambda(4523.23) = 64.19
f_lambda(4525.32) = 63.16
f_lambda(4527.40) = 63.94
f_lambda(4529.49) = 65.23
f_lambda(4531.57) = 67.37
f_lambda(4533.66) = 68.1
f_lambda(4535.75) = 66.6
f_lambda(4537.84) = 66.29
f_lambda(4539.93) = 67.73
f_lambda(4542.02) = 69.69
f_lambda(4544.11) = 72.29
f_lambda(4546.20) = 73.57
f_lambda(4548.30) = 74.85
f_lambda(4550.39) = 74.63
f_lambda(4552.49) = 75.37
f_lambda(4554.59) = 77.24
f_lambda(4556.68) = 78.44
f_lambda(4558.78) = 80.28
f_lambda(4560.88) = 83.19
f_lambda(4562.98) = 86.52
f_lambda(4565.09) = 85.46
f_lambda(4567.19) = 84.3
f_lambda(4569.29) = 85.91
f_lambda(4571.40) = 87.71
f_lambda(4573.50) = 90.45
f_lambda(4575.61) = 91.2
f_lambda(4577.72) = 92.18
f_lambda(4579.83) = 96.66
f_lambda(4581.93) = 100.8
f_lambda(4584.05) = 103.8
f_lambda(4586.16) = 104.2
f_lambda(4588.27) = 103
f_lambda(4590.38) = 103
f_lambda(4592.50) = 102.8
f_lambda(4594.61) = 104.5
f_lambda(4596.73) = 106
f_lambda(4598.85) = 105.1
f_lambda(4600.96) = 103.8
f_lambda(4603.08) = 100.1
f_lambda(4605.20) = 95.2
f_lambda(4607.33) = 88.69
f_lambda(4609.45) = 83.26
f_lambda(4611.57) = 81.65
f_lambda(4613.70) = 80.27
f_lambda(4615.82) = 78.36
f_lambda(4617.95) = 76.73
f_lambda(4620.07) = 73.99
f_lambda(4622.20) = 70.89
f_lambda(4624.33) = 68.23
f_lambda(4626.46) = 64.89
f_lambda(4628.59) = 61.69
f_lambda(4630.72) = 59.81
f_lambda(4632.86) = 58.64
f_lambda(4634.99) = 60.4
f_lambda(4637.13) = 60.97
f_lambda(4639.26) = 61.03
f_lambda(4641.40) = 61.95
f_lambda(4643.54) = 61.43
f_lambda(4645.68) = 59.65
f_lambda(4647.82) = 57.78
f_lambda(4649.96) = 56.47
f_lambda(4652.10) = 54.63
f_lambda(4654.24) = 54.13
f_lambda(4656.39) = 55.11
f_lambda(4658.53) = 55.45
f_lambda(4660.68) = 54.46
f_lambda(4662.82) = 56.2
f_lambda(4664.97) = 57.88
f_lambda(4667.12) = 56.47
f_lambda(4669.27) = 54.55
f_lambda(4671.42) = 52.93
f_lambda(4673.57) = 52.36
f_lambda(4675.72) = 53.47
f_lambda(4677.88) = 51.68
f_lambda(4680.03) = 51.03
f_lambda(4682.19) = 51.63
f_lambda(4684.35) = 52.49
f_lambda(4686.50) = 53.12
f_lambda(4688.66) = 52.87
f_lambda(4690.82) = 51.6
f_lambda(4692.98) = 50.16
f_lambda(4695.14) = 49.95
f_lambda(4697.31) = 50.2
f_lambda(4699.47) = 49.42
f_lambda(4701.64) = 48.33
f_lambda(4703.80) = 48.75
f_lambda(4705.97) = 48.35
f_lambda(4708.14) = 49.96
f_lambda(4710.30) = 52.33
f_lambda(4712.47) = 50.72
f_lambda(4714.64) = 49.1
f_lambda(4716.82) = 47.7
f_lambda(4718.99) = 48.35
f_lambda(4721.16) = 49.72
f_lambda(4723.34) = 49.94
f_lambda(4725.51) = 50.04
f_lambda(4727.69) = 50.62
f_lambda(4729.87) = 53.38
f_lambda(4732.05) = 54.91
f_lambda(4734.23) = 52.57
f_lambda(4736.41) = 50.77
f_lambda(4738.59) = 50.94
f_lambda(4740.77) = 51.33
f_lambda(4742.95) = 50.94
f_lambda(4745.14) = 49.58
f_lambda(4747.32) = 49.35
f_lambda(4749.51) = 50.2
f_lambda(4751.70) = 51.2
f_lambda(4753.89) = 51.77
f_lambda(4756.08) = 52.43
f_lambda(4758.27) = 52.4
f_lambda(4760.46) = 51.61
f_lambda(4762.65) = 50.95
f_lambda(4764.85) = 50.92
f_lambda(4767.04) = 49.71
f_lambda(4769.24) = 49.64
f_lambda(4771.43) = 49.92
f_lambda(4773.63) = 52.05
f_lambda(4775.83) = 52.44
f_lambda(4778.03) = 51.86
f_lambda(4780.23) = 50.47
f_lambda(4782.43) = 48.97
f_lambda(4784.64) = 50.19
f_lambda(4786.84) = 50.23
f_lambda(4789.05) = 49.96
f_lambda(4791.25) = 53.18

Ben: 1.2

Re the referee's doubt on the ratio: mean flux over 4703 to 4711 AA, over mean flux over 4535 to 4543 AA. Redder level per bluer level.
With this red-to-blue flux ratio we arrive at 0.74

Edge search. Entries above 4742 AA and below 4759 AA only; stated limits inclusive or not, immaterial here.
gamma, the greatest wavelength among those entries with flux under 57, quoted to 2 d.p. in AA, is 4758.27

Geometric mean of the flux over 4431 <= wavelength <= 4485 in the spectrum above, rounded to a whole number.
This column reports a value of 54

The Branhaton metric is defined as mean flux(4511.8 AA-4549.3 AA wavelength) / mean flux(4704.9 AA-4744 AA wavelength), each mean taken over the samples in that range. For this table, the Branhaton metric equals 1.30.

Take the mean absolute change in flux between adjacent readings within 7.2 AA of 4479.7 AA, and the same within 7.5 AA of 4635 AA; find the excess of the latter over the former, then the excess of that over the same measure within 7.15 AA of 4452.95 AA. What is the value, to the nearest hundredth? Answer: -3.61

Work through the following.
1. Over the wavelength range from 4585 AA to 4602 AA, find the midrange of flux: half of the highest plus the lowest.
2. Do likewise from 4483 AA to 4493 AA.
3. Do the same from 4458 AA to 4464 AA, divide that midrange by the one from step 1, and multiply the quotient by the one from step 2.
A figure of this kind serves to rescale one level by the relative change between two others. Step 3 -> 29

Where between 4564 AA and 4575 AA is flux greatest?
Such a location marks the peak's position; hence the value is 4573.50 AA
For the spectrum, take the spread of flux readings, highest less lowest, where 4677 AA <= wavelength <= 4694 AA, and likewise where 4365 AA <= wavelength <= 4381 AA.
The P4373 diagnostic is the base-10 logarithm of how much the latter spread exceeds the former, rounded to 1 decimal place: 0.8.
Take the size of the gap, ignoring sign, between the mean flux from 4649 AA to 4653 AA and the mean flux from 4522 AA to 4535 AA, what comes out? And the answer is 10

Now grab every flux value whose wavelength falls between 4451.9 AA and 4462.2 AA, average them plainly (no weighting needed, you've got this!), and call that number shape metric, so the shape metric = 54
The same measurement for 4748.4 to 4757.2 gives 51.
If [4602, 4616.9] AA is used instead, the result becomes 87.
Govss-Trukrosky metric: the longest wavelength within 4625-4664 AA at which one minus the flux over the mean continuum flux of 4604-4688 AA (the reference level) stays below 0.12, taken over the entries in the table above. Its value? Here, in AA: 4662.82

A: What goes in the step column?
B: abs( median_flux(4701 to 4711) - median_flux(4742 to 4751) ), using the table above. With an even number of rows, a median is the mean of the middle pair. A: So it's 1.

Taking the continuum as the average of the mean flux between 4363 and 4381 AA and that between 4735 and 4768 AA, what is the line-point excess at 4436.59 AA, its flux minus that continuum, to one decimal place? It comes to 2.5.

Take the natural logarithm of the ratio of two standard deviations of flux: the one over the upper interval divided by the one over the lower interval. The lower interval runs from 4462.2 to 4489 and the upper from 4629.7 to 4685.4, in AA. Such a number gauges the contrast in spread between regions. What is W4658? 0.5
